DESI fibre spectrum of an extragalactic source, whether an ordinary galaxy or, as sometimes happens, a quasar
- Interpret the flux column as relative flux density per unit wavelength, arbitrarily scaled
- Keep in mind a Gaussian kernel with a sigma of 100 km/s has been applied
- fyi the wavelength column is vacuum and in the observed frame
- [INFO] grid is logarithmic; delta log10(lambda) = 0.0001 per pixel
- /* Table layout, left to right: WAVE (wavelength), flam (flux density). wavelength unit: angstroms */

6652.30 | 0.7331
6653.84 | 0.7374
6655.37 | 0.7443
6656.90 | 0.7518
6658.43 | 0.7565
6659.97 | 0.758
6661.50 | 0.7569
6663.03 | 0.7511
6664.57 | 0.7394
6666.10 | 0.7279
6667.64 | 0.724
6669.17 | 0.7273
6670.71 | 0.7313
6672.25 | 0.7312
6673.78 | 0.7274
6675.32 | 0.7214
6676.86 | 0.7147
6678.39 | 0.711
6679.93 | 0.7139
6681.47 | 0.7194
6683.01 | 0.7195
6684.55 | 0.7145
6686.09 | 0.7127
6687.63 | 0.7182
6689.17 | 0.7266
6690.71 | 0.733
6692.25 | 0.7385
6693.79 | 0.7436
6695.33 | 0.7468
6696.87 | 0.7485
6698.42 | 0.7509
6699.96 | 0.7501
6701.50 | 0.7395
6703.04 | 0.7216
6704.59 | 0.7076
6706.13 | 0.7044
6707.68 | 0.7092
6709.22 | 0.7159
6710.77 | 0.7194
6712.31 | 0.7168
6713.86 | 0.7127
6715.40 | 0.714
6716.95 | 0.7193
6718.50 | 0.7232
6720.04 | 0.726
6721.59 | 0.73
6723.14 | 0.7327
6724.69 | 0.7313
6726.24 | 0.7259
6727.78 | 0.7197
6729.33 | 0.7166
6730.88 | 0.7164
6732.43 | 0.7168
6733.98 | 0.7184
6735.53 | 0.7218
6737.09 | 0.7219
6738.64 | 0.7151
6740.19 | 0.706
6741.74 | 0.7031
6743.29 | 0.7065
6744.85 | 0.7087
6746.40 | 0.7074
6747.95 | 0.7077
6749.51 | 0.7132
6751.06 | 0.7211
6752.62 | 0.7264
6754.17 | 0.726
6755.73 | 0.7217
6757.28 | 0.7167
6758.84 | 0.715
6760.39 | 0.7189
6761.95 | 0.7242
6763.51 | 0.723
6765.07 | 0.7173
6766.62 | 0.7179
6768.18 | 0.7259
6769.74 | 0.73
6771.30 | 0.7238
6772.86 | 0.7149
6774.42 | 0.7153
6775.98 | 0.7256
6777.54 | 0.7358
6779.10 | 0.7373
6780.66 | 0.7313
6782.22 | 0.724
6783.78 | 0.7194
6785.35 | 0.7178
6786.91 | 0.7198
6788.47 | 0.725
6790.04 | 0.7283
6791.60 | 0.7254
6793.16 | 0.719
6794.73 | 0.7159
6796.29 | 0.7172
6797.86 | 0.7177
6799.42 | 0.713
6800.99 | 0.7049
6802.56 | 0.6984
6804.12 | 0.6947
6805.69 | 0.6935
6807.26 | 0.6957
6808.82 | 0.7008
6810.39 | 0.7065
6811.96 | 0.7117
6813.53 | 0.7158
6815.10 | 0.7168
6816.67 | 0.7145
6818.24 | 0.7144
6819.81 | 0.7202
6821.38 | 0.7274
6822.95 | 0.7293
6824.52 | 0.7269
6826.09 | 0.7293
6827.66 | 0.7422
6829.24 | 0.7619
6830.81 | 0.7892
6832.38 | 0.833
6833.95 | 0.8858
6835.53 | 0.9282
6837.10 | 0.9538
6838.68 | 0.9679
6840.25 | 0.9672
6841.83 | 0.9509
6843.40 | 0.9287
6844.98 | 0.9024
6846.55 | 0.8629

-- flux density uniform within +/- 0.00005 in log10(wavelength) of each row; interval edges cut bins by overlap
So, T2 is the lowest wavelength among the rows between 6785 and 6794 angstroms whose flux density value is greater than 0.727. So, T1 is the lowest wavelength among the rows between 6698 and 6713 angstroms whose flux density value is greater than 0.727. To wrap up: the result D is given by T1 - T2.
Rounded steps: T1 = 6698.42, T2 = 6790.04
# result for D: -91.6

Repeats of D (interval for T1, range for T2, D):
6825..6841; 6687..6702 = 135.4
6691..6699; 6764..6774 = -77.5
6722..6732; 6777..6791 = -54.4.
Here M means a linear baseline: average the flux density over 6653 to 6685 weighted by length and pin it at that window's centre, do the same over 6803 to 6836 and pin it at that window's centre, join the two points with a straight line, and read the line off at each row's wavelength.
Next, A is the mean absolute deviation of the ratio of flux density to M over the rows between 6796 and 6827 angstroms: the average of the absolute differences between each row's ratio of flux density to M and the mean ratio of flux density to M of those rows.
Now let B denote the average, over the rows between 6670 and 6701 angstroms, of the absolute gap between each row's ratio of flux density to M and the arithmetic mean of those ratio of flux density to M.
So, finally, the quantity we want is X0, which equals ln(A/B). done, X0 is -0.2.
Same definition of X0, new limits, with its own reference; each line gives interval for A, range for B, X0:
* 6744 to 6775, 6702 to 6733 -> -0.1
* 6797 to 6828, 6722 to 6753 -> 0.3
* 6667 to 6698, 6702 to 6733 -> 0.4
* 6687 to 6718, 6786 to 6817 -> 0.5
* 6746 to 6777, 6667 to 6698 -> -0.6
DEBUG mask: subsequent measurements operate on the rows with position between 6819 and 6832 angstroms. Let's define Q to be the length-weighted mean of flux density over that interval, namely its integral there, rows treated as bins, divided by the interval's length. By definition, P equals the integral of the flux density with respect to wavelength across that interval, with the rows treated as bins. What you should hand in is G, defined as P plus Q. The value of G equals 10.4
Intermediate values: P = 9.7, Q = 0.744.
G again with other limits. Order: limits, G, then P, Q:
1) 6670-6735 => 47.8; 47.1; 0.724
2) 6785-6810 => 18.5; 17.8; 0.712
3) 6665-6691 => 19.5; 18.8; 0.722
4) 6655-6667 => 9.7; 9.0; 0.748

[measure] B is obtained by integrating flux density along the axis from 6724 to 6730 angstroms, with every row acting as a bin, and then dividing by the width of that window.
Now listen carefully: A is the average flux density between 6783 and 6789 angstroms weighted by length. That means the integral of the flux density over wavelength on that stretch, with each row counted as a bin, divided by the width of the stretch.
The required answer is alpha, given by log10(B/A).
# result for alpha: 0.002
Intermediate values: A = 0.720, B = 0.724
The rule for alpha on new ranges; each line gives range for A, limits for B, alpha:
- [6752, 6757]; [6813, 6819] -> -0.006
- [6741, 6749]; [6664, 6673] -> 0.014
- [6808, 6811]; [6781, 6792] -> 0.011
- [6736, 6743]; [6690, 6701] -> 0.020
